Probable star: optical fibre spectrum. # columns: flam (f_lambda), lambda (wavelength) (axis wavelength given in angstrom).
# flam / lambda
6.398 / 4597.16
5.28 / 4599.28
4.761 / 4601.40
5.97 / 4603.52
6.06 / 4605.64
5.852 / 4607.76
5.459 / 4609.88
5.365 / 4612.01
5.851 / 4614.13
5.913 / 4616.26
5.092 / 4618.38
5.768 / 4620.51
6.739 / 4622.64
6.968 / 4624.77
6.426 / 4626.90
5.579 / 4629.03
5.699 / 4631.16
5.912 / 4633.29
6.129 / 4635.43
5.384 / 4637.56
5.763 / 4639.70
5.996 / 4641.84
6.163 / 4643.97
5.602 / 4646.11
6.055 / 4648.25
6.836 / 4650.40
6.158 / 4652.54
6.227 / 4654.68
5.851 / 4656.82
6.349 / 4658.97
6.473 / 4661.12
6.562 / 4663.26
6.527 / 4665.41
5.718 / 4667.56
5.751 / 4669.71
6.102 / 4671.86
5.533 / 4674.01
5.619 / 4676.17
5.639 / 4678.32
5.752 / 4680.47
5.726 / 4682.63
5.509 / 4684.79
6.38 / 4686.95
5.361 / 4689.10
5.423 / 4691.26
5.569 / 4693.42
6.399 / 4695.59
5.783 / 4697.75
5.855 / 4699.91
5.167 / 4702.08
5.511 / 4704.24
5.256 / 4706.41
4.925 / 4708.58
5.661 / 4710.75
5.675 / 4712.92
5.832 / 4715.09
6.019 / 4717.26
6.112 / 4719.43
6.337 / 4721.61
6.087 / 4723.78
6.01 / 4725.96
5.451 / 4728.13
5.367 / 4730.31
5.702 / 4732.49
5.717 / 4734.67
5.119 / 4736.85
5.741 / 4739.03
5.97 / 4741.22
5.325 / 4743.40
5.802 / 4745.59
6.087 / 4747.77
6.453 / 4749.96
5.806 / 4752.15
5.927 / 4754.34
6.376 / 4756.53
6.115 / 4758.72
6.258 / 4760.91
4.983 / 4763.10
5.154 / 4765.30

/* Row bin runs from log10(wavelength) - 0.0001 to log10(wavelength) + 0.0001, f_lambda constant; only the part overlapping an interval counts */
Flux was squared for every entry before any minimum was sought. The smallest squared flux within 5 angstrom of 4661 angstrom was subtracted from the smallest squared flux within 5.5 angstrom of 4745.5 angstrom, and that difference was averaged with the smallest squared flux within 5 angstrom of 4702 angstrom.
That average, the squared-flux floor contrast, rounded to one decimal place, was 10.4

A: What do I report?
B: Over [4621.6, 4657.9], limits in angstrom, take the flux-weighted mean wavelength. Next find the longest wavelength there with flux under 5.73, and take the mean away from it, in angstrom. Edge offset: 6.5 angstrom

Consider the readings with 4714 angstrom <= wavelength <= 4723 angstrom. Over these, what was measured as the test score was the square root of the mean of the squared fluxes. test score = 6.1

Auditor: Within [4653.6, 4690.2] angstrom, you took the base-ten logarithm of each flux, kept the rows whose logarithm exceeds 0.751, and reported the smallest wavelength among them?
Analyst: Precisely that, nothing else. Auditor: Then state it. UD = 4654.68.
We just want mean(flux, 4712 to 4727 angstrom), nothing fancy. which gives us 6.01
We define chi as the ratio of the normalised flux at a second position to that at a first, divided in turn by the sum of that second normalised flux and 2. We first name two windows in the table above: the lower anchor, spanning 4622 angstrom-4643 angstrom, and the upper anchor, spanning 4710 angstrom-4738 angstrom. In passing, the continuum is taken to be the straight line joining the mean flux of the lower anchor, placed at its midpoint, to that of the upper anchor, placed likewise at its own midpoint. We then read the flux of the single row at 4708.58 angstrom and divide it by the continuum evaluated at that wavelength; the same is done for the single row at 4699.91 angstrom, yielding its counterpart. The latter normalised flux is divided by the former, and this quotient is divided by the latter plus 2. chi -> 0.39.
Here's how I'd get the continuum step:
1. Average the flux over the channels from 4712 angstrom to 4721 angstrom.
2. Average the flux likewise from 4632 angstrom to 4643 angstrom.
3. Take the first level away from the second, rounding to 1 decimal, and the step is -0.1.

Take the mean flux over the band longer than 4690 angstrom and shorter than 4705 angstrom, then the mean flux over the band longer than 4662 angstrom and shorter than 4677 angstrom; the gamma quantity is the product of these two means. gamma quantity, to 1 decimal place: 33.9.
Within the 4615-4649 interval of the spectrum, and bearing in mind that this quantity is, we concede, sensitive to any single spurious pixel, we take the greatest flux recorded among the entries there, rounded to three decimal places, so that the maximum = 6.968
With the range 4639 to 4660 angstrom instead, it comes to 6.836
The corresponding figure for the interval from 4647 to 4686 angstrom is 6.836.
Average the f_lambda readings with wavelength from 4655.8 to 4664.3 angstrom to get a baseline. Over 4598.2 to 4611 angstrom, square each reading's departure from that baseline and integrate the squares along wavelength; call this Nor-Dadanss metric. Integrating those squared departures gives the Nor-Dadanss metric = 10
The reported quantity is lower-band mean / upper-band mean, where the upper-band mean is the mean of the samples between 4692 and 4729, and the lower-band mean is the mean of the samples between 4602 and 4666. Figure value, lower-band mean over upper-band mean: 1.05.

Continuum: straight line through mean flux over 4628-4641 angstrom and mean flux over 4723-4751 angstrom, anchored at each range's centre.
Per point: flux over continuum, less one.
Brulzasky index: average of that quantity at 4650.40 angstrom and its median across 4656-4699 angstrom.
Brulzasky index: 0.095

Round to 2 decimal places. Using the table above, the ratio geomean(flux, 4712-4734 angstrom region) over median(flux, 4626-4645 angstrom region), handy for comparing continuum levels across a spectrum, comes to 0.99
